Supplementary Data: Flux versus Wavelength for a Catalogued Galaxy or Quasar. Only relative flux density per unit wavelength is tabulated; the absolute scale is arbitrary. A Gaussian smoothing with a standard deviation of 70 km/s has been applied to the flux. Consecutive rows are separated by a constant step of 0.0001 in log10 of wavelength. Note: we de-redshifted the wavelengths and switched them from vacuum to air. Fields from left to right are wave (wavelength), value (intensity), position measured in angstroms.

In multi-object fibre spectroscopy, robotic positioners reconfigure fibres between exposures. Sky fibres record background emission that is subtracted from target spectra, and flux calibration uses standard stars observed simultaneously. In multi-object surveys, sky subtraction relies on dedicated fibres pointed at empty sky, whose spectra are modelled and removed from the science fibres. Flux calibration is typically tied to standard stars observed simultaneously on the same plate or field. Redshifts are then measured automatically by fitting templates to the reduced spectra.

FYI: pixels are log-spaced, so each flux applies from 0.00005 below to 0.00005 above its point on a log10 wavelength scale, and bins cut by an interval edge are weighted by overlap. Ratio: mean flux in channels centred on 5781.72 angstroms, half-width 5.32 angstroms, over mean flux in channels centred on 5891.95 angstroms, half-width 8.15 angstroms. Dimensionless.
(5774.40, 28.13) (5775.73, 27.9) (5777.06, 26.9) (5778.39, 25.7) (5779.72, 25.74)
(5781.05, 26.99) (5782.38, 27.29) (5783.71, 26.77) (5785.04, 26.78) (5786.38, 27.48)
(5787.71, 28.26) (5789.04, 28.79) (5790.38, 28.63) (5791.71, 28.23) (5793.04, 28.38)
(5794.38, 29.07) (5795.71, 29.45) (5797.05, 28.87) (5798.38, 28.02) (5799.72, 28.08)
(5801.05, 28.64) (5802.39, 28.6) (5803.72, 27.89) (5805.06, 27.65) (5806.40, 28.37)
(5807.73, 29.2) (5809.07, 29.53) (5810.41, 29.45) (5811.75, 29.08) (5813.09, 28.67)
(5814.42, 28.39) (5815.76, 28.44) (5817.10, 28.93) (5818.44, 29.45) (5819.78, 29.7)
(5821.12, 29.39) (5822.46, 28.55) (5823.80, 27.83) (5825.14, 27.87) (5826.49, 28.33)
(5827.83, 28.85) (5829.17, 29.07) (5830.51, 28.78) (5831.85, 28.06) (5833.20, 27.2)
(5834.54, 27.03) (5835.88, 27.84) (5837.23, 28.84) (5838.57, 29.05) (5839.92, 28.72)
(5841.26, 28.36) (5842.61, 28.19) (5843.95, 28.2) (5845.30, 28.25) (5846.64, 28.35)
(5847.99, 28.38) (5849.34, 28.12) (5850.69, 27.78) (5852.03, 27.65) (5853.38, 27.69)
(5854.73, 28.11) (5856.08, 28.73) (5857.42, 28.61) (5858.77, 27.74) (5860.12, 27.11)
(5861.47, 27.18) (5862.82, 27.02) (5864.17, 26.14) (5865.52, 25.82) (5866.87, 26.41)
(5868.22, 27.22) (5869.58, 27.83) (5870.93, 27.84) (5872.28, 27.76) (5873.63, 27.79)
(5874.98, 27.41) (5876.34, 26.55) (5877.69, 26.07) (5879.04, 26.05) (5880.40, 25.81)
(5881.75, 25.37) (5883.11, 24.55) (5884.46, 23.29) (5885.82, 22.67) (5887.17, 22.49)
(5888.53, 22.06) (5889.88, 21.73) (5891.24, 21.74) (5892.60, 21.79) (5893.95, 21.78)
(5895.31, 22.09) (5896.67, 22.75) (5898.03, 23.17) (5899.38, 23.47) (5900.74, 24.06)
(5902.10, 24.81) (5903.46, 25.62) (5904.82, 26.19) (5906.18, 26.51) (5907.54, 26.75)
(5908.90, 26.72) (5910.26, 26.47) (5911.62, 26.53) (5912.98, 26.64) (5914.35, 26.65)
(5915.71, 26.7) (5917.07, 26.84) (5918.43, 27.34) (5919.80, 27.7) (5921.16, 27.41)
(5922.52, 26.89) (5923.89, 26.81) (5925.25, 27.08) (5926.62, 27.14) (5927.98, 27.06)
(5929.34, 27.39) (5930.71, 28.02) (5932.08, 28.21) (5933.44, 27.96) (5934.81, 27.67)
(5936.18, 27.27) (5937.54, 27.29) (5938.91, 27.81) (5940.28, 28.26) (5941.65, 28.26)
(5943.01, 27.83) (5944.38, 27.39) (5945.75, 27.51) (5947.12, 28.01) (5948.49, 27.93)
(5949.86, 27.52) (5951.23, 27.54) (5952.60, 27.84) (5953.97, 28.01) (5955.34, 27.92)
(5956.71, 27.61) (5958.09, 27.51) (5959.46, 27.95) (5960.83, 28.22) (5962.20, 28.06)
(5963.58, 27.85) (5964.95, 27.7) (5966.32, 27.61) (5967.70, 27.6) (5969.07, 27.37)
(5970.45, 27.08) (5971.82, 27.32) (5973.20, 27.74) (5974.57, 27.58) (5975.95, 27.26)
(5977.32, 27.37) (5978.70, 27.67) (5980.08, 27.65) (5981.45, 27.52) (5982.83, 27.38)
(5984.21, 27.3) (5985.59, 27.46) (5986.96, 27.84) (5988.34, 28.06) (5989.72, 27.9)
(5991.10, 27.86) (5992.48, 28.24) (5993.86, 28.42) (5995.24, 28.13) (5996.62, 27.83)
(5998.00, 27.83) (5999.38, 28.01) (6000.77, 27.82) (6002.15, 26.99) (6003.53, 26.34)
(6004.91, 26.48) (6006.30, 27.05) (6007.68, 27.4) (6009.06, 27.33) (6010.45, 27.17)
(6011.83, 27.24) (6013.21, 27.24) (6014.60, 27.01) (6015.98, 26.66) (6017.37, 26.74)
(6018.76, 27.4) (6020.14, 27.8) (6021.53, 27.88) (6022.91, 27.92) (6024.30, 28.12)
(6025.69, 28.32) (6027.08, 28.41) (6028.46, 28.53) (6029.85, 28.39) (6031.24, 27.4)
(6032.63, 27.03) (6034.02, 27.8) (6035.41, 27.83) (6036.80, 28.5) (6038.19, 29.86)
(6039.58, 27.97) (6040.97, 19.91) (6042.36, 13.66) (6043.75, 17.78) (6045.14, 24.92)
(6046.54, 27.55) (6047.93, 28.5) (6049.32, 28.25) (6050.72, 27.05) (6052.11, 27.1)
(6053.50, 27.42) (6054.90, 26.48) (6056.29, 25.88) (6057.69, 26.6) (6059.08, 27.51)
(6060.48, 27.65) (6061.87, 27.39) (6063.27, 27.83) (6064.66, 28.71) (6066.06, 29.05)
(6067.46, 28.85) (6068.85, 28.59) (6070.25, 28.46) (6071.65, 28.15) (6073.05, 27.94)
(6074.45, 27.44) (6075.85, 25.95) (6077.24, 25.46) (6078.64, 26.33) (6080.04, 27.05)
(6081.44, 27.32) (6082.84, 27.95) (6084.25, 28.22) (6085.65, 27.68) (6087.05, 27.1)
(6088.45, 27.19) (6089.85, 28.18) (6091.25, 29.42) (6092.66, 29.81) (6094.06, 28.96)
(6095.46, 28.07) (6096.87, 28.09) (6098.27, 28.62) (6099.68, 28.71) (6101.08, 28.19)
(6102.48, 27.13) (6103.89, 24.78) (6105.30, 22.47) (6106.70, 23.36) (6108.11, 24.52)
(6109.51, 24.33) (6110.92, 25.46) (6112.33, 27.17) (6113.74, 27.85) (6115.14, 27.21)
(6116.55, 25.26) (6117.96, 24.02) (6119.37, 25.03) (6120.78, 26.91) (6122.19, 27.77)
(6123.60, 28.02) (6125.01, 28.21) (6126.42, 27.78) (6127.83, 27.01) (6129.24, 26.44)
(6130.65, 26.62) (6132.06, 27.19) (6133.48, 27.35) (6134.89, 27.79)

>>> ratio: 1.19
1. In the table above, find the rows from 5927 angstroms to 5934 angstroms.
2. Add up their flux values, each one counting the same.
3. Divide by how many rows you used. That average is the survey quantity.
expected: 27.7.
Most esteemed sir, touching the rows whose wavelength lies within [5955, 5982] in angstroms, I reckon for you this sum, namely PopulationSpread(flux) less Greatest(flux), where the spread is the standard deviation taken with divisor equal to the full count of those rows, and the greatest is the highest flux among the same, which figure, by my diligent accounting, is -27.9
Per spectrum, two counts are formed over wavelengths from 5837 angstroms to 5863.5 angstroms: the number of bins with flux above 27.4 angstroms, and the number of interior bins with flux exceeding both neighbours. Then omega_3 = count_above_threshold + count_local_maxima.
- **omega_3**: 21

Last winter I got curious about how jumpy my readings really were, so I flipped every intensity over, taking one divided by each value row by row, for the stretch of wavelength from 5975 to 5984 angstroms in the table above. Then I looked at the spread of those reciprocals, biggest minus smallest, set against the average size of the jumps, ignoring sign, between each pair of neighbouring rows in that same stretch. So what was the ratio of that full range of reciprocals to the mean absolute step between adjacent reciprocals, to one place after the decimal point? 2.9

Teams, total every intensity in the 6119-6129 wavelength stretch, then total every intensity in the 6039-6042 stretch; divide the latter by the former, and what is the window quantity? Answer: 0.3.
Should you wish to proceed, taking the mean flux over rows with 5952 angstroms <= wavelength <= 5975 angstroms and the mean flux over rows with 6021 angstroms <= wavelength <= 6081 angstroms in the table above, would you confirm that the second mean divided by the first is 0.97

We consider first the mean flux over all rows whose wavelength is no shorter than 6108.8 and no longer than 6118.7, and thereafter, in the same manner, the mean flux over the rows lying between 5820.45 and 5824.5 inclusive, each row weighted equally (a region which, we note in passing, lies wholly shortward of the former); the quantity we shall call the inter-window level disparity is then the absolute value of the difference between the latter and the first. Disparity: 2.7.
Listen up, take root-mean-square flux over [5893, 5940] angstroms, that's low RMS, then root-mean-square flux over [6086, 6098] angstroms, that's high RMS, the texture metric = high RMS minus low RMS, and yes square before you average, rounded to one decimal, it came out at 2.1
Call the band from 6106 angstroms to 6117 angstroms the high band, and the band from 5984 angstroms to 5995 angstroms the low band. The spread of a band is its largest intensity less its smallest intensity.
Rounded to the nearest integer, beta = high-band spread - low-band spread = 3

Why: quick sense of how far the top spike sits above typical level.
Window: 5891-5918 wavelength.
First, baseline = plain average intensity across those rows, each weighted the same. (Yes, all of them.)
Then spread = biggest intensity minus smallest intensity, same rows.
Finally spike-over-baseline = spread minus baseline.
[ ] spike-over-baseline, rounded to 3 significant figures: -19.8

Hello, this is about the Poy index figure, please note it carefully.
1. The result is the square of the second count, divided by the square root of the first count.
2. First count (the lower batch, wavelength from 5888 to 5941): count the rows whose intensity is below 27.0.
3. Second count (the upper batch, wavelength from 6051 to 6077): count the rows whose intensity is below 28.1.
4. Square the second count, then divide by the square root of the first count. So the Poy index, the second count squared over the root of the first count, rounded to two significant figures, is 29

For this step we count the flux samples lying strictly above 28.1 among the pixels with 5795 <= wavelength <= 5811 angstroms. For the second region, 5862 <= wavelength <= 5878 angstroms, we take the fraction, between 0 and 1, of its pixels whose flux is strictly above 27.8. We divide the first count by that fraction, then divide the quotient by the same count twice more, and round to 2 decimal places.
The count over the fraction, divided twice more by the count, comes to 0.75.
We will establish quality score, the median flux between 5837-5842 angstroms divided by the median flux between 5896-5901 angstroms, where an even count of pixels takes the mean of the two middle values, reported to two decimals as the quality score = 1.23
